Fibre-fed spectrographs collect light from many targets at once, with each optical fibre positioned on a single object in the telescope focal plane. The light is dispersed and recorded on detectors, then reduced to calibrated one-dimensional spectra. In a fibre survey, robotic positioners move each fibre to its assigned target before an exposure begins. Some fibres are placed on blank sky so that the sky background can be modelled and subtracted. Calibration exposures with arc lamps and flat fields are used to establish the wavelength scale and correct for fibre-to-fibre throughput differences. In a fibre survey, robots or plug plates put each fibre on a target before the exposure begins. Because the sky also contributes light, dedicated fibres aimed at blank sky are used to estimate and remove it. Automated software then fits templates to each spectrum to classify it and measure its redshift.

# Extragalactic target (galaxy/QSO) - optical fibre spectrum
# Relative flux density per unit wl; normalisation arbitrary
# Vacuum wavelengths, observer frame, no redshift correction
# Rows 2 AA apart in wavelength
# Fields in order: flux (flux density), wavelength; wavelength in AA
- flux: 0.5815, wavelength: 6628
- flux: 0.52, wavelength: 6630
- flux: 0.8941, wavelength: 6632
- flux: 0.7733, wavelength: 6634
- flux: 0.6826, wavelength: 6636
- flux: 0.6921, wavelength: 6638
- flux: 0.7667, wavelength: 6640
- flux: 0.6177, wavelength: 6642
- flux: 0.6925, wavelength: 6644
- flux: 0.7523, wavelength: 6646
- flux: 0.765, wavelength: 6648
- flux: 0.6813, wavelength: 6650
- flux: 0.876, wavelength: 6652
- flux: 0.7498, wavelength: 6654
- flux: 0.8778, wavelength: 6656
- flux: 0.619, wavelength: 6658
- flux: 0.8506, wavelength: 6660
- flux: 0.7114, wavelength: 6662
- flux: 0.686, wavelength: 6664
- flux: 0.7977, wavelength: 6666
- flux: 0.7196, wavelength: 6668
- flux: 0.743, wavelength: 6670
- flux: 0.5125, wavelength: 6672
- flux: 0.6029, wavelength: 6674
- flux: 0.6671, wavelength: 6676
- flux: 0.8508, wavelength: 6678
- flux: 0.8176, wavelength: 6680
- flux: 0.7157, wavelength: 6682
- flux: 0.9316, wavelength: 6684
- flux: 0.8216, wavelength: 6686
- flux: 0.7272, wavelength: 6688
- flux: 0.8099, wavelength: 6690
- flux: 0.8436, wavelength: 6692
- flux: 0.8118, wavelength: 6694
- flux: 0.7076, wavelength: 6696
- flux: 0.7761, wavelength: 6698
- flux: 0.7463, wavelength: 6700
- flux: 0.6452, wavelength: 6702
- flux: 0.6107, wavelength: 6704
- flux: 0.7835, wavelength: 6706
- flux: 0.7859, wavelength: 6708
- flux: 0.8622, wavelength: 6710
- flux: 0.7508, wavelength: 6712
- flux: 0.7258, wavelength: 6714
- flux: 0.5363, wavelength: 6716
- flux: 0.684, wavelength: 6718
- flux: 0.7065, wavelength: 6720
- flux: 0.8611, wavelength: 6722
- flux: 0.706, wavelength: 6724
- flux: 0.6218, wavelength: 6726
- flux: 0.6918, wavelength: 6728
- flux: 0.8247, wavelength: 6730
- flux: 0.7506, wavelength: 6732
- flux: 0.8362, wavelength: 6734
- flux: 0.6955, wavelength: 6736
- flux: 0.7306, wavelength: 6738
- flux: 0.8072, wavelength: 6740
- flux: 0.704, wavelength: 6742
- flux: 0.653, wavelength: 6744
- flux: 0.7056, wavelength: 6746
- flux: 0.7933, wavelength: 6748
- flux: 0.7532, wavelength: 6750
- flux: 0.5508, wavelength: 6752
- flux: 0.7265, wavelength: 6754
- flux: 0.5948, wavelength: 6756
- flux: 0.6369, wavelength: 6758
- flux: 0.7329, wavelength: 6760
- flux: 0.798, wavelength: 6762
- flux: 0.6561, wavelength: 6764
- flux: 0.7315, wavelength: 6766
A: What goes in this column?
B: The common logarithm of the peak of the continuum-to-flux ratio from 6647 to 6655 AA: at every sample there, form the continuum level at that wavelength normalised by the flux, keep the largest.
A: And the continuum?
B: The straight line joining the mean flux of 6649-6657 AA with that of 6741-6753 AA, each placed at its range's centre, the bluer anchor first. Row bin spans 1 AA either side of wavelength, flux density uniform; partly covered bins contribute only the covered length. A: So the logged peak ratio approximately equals 0.069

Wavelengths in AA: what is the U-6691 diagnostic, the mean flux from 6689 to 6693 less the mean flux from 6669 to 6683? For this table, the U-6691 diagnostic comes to 0.125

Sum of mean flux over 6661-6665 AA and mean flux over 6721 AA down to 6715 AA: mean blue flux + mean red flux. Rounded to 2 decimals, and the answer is 1.34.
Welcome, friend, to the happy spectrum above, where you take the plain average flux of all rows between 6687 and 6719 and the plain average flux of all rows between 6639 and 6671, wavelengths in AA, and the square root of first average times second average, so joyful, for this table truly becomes 0.741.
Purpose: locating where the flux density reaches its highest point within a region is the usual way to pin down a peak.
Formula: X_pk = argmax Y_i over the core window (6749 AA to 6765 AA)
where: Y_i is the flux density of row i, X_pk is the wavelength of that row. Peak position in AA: 6762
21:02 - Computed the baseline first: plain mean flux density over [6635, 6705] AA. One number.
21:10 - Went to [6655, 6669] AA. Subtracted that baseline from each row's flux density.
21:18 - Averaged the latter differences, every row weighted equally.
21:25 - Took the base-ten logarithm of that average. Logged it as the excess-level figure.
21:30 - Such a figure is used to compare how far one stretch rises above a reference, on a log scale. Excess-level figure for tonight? -1.9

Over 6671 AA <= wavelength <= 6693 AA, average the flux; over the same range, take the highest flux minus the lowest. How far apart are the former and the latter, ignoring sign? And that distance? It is 0.34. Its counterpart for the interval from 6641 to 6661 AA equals 0.49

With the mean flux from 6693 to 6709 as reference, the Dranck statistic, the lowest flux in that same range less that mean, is -0.123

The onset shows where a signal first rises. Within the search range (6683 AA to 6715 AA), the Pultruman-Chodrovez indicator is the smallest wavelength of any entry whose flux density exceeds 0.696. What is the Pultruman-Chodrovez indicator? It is 6684 AA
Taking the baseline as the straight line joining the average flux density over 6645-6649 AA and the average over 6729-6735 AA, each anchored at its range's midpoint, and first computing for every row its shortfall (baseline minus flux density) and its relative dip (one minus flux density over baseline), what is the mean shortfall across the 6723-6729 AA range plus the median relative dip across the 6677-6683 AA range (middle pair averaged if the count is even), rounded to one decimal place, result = 0.1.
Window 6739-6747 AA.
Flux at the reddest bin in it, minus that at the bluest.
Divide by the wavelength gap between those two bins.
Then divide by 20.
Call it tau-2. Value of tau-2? -0.0008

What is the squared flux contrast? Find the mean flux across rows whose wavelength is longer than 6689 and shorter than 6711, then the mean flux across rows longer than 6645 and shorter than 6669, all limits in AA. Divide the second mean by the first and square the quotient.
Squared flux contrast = 0.99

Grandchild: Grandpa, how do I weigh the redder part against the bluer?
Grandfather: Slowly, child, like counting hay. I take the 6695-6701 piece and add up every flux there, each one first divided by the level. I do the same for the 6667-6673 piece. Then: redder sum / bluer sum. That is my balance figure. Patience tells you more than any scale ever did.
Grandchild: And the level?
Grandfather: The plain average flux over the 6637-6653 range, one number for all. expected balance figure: 1.13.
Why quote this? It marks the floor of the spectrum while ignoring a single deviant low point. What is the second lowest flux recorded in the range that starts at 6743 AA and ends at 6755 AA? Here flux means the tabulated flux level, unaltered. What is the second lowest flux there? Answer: 0.653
